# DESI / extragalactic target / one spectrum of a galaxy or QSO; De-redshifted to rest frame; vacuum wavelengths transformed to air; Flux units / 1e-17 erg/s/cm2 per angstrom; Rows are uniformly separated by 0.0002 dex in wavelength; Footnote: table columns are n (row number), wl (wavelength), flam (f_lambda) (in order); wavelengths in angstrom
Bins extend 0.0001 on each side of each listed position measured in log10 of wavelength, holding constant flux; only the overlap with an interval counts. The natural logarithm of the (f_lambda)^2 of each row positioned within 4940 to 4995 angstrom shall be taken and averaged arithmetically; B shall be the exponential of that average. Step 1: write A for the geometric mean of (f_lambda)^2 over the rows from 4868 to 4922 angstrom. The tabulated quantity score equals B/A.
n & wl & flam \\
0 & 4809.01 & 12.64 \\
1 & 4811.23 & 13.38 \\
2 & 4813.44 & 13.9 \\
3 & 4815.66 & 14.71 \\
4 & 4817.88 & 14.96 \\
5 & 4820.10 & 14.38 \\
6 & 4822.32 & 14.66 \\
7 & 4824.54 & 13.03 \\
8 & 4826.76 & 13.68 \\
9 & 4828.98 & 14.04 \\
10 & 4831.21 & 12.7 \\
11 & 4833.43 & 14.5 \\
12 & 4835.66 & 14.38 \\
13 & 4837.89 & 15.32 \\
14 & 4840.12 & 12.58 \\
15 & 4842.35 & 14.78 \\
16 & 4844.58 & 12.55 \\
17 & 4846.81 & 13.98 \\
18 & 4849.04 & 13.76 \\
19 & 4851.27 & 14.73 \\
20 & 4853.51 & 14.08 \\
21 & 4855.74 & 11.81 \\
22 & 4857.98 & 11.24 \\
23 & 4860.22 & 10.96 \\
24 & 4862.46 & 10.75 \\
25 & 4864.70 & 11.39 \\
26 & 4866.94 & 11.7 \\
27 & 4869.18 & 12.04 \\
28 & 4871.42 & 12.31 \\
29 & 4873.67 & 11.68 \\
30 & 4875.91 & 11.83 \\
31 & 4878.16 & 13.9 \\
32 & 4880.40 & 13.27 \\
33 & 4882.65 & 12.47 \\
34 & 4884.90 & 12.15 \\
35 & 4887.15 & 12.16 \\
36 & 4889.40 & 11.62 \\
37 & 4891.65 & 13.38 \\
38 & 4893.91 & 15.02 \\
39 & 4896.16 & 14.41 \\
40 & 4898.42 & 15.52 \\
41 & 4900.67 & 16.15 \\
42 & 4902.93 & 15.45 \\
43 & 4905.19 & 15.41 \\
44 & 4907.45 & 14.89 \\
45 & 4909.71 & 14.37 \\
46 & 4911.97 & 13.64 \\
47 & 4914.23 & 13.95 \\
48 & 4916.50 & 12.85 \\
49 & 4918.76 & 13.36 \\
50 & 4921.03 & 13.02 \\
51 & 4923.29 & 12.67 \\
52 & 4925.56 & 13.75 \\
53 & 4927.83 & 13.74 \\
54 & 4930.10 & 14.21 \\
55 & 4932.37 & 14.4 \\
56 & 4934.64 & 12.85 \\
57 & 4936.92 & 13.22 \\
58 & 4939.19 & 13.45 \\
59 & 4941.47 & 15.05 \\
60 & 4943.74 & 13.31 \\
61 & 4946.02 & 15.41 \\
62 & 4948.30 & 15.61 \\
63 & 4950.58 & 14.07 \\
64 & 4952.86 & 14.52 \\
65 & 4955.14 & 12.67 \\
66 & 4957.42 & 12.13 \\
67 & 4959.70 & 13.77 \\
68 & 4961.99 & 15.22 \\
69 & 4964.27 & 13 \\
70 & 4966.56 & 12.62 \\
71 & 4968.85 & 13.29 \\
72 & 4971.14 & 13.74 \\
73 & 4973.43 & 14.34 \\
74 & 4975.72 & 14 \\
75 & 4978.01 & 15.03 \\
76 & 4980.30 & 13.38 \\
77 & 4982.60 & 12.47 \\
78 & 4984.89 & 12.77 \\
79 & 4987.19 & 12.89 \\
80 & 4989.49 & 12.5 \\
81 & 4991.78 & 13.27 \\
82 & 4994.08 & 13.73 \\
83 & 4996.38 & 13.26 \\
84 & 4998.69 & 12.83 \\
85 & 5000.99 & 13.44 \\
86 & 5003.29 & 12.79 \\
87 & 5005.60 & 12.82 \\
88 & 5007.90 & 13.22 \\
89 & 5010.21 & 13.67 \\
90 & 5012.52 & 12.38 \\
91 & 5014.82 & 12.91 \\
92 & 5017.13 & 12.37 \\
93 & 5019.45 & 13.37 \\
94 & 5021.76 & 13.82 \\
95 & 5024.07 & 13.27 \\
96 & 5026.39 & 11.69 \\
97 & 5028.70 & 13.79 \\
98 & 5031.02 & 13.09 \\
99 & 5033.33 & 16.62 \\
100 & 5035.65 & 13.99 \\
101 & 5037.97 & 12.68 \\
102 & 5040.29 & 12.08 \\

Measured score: 1.03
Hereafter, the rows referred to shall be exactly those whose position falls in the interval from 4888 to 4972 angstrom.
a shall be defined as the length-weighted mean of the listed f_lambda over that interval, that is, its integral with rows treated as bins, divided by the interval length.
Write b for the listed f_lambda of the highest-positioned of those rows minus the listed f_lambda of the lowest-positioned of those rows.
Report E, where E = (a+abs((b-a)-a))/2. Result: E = 19.8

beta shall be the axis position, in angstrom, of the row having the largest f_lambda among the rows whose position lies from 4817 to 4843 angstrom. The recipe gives 4837.89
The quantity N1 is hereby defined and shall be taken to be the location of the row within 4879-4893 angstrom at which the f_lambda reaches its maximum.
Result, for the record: 4891.65 angstrom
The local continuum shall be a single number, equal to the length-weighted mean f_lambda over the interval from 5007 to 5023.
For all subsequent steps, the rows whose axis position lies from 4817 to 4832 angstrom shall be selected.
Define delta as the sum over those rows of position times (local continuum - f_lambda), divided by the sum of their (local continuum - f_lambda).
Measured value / 4821.3 angstrom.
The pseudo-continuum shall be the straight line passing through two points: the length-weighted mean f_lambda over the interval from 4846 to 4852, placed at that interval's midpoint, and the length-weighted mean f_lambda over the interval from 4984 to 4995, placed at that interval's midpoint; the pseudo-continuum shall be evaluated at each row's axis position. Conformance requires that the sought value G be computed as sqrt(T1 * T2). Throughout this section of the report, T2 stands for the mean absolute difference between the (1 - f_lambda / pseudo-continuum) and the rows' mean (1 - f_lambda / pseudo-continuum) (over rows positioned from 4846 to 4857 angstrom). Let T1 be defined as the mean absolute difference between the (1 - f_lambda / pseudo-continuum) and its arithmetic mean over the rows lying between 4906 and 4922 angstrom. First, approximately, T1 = 0.04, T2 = 0.052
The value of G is 0.046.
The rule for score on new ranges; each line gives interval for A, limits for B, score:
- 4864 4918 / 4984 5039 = 0.98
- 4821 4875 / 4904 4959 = 1.14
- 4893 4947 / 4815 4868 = 0.88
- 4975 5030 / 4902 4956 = 1.13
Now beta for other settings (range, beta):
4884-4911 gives 4900.67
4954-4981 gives 4961.99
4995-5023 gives 5021.76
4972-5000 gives 4978.01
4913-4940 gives 4932.37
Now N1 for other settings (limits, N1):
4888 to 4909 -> 4900.67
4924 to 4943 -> 4941.47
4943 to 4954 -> 4948.30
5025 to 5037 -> 5033.33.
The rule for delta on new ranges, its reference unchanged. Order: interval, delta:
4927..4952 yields 4941.9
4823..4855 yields 4841.1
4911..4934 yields 4925.6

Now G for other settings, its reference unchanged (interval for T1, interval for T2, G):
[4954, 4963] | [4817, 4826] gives 0.058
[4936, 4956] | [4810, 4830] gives 0.050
